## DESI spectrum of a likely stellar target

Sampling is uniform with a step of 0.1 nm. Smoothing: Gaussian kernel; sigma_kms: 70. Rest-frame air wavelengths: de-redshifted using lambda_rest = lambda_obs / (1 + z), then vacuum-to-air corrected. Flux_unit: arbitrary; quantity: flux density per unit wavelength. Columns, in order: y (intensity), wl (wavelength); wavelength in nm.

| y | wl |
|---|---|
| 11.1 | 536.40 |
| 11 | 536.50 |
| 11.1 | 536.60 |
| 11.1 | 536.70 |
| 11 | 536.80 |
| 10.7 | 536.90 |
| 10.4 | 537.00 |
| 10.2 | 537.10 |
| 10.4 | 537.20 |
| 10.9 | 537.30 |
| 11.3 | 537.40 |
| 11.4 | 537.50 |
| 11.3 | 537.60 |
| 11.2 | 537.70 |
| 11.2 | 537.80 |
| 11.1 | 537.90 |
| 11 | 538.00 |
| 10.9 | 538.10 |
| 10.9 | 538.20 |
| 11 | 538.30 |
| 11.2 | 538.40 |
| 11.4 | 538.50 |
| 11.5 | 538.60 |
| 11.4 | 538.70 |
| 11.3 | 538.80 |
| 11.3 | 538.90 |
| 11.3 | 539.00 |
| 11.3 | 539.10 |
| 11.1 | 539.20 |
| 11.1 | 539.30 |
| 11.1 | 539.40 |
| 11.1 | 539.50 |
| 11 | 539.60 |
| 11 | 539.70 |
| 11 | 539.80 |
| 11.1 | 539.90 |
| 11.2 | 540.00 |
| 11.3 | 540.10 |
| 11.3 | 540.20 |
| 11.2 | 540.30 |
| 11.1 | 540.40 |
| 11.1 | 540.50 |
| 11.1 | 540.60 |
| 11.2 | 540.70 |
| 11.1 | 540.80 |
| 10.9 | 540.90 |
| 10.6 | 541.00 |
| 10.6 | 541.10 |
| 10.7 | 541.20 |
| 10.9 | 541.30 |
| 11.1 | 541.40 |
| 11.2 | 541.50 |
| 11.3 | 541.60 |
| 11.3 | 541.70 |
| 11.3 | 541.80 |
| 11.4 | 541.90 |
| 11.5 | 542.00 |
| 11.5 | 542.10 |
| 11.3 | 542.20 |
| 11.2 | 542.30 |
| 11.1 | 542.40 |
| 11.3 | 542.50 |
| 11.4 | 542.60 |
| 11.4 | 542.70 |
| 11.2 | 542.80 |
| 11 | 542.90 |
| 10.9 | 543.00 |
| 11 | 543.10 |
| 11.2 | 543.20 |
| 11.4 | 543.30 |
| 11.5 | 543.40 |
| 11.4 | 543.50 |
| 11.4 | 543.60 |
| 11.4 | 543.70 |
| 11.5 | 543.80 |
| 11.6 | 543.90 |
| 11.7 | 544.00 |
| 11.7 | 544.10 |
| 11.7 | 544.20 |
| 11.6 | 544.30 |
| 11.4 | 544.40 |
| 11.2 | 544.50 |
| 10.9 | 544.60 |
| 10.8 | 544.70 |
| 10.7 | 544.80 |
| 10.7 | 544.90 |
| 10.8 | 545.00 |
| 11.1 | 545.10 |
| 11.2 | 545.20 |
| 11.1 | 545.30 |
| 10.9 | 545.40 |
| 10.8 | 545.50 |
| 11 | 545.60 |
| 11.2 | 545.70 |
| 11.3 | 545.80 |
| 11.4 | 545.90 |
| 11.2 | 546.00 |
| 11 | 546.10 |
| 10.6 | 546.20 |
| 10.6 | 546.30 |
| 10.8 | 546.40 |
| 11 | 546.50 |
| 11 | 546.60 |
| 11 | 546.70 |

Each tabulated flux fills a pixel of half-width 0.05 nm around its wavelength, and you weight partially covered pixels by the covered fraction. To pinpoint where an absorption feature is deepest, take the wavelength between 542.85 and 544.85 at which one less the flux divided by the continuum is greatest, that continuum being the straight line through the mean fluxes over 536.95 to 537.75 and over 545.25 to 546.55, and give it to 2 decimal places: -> 544.80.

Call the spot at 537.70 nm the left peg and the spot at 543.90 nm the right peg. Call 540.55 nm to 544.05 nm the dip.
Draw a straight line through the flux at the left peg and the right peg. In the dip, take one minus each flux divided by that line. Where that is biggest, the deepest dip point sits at 541.10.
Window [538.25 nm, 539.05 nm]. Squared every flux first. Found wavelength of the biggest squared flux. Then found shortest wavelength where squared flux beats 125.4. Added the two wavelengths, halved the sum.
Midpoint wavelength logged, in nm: 538.50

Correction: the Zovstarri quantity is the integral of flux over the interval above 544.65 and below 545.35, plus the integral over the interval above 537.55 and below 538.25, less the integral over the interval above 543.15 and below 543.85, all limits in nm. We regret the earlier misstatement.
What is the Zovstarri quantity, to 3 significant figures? 7.42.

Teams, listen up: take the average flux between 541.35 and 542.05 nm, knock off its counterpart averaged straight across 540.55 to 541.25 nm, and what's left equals 0.4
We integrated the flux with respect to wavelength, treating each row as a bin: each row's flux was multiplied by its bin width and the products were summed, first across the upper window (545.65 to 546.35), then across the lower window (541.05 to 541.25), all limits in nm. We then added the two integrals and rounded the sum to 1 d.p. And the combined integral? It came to 9.9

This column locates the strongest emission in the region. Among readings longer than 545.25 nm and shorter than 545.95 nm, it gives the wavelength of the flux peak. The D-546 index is 545.90 nm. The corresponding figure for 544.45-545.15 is 544.50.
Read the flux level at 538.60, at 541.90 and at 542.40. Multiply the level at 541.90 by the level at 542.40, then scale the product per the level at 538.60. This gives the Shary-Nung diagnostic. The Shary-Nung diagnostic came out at 11.0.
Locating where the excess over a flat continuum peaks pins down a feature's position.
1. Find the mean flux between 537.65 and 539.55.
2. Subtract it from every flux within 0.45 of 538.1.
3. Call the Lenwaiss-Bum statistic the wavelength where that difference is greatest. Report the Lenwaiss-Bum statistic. 538.50 nm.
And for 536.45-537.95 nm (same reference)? 537.50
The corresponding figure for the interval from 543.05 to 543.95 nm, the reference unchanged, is 543.90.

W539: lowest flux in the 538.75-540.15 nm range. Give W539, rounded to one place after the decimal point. 11.0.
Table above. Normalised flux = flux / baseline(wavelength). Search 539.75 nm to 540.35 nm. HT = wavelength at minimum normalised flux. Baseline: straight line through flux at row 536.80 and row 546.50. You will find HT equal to 539.80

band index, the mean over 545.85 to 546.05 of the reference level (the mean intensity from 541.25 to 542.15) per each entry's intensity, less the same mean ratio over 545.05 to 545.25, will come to -0.013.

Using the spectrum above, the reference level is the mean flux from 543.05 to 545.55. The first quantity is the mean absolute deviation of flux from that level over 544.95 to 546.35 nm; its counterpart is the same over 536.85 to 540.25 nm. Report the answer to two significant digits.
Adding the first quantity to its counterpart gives 0.47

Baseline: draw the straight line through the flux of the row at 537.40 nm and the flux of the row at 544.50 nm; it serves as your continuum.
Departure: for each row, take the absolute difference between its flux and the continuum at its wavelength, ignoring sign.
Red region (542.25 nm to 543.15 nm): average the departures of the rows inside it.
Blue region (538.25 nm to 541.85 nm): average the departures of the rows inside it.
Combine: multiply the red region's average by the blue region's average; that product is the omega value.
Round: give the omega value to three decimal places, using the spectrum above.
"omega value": 0.027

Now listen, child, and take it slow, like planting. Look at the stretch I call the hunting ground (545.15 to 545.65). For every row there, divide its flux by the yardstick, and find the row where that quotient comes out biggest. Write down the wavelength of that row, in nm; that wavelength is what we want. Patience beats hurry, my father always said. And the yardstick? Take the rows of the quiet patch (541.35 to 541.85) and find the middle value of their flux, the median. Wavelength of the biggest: 545.20 nm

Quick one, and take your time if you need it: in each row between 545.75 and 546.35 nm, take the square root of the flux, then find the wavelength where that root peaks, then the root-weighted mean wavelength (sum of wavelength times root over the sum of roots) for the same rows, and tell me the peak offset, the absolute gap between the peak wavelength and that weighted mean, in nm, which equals 0.15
